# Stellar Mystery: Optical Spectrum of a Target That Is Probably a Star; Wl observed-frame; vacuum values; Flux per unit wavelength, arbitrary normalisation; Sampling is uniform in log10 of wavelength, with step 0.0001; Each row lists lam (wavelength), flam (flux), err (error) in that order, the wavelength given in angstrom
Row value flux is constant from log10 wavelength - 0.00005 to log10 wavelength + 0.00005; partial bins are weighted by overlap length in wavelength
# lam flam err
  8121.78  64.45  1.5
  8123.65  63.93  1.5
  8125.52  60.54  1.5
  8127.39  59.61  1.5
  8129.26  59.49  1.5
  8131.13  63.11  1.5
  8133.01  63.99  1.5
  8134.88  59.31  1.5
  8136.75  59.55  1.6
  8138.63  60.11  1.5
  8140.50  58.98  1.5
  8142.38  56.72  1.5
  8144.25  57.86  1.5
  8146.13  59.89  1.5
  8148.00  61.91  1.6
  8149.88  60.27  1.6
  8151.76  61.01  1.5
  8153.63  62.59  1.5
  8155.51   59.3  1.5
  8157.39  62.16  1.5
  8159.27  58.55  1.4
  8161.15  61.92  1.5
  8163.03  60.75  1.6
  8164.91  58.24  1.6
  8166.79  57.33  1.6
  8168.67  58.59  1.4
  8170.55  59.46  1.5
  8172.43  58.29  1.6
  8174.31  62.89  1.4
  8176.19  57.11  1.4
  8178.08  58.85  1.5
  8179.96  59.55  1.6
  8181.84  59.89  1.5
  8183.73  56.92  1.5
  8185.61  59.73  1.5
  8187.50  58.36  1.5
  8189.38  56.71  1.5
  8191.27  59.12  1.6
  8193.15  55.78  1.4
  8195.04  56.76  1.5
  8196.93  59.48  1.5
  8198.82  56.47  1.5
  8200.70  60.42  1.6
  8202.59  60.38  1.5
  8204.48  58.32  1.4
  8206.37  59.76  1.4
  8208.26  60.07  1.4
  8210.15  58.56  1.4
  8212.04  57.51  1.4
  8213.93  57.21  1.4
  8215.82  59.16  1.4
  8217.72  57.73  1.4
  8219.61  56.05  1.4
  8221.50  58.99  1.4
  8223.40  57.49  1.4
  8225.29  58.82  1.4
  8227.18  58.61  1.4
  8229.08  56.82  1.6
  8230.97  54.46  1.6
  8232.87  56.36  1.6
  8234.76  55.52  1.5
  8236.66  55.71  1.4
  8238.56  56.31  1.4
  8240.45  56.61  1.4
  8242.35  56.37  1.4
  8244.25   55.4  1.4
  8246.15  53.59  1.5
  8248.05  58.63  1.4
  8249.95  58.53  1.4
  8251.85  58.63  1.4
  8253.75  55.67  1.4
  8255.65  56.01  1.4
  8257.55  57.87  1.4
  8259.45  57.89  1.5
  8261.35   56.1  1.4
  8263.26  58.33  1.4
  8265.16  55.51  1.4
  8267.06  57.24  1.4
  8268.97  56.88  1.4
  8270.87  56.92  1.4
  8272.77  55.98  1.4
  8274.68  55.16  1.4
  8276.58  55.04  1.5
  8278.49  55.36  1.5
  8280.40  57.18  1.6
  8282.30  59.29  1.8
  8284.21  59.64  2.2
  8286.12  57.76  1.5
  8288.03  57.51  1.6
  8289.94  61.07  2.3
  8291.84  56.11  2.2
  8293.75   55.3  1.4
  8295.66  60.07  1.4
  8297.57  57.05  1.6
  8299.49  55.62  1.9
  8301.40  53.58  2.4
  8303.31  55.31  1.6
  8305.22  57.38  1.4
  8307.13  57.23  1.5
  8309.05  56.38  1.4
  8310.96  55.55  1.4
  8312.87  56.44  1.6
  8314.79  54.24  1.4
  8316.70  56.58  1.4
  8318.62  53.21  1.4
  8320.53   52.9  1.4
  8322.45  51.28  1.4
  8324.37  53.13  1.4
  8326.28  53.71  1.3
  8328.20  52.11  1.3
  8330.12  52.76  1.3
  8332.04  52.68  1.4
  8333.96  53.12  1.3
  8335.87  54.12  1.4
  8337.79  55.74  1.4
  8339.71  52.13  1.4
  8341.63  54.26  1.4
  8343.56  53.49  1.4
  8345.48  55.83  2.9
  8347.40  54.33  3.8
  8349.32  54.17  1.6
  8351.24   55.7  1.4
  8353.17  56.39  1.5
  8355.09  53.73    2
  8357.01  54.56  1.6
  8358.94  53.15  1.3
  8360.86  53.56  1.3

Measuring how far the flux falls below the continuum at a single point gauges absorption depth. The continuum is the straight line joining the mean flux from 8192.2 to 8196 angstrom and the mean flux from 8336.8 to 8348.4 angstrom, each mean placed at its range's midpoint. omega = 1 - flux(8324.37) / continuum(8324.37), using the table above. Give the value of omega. 0.03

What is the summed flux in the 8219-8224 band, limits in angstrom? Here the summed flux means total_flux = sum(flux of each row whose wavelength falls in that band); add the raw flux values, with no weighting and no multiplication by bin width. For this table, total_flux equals 173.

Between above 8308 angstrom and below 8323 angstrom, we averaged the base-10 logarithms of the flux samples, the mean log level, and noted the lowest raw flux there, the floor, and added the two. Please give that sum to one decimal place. 53.0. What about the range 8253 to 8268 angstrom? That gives 57.3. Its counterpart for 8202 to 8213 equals 59.3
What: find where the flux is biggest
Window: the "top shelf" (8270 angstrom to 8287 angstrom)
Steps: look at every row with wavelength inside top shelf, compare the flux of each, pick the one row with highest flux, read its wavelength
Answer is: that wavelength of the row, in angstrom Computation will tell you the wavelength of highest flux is 8284.21 angstrom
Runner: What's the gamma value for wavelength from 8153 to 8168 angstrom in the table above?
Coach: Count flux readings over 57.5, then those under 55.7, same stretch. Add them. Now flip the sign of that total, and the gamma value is -7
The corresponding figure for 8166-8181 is -6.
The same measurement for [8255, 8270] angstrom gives -4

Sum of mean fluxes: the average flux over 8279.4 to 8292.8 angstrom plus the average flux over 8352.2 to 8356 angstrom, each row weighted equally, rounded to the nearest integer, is 113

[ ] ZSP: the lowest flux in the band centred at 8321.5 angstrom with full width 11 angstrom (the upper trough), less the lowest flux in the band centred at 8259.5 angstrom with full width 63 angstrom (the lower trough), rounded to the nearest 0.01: -2.31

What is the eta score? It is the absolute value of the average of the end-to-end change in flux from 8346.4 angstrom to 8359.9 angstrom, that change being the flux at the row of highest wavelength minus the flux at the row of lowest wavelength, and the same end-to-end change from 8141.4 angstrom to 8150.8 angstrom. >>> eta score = 1.2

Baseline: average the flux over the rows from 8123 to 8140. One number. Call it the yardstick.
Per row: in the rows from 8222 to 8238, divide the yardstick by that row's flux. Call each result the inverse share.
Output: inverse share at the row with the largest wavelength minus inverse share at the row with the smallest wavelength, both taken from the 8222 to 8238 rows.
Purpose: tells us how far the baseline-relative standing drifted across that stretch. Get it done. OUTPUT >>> 0.034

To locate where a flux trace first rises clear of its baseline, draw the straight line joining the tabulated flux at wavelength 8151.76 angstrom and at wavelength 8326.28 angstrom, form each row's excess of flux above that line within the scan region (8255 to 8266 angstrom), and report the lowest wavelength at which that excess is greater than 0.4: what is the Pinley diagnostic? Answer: 8257.55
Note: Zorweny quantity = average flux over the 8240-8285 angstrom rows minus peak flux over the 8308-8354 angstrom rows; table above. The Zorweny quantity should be 0.2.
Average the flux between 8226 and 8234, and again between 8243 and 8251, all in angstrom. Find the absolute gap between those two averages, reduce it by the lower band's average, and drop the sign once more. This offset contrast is 56.5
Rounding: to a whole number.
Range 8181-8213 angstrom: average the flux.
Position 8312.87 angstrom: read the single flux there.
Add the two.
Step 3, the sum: 115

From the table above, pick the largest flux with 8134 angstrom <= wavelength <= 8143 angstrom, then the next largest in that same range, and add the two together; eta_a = 119.7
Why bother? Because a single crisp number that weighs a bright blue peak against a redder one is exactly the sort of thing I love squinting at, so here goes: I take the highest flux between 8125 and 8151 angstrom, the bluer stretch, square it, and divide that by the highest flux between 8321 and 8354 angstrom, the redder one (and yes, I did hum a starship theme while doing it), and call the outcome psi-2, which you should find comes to 72.6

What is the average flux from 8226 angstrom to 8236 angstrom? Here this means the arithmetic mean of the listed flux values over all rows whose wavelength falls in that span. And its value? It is 56.4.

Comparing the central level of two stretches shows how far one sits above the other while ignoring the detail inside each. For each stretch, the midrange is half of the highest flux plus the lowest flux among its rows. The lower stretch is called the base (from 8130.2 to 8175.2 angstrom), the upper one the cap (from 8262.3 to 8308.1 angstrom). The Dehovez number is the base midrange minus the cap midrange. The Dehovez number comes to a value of 3.03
